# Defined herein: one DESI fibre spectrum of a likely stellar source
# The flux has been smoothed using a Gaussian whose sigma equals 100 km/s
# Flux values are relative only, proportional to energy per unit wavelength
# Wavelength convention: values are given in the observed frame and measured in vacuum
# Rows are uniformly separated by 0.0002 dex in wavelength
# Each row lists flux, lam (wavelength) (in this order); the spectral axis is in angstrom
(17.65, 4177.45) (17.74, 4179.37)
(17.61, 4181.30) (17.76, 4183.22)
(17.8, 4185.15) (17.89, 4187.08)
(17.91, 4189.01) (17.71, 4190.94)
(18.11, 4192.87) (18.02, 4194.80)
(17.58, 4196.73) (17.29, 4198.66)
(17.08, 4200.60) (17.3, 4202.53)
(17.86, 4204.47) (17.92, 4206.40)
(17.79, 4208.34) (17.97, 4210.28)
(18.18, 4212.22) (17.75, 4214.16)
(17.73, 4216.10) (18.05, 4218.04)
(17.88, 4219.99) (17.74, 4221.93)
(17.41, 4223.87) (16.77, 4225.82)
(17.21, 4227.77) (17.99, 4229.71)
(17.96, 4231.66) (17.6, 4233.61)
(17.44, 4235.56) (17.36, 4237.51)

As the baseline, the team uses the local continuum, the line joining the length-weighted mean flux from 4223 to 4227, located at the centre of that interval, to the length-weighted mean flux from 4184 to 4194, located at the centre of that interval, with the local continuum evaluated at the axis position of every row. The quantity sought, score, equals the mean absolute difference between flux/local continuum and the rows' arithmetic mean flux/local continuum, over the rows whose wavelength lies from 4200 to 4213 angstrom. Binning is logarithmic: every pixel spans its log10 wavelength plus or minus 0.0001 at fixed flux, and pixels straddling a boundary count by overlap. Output 0.021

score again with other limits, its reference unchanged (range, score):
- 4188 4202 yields 0.014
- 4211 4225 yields 0.009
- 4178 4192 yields 0.008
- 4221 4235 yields 0.022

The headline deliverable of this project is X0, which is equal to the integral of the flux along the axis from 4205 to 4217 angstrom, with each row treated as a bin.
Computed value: 215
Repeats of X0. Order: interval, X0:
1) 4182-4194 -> 214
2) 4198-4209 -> 193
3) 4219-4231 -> 210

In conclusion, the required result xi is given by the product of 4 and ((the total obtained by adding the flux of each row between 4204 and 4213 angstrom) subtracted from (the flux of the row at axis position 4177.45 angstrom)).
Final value -288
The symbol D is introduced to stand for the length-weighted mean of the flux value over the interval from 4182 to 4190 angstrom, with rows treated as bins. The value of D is 17.8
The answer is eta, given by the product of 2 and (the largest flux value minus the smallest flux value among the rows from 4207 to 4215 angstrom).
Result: 0.9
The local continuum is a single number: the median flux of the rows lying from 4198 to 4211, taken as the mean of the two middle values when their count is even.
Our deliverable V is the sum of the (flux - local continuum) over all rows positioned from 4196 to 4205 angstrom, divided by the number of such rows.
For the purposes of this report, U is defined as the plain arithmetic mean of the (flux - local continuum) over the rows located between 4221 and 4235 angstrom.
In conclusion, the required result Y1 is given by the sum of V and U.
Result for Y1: -0.63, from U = -0.26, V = -0.37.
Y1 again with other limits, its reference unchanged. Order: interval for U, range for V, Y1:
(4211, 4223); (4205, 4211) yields 0.20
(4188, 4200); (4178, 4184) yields -0.11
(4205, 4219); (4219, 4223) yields 0.14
